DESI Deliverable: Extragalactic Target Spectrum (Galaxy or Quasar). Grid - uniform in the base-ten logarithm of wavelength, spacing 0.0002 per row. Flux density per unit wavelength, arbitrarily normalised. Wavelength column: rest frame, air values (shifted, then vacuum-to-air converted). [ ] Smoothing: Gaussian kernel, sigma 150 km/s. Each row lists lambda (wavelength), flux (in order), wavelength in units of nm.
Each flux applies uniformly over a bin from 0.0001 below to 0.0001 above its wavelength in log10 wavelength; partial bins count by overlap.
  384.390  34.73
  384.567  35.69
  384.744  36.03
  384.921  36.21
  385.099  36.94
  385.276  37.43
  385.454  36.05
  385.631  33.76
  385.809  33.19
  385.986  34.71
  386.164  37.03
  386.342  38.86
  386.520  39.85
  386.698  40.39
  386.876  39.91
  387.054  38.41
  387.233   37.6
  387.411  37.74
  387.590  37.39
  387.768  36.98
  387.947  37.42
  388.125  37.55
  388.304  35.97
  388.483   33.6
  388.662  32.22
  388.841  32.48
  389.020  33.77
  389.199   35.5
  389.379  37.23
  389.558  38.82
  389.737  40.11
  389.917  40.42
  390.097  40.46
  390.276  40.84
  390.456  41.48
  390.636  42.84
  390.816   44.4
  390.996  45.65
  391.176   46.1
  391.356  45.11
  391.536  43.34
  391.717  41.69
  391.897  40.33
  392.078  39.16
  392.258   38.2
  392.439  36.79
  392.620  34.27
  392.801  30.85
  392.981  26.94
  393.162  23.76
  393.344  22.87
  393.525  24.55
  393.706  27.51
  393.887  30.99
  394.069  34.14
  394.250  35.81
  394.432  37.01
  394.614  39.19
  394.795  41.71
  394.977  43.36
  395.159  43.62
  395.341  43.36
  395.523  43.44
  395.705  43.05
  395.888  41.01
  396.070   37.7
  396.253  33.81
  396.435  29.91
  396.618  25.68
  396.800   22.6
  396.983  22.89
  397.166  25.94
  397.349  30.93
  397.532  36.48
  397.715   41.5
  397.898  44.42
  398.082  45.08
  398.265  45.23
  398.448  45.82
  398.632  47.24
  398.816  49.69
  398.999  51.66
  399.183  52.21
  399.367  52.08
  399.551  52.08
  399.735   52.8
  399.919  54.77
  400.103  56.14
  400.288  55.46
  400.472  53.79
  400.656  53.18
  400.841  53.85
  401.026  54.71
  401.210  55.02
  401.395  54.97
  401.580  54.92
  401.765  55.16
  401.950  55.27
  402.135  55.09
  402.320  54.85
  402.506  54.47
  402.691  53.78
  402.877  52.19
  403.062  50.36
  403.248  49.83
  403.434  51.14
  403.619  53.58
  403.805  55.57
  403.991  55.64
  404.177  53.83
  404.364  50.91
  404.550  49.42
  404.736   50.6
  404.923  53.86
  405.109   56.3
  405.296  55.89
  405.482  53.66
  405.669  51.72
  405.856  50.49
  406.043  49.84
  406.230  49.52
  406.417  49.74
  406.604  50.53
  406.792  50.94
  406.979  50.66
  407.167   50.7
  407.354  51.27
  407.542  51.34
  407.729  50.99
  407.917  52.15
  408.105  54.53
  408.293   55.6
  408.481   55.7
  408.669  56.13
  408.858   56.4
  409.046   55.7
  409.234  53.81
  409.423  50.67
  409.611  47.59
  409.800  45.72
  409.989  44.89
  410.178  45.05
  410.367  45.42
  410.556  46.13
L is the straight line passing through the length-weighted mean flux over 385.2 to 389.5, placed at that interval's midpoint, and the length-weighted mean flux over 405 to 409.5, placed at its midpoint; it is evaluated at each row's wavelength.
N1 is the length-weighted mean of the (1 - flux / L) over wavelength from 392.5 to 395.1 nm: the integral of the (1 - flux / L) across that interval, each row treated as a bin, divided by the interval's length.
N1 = 0.221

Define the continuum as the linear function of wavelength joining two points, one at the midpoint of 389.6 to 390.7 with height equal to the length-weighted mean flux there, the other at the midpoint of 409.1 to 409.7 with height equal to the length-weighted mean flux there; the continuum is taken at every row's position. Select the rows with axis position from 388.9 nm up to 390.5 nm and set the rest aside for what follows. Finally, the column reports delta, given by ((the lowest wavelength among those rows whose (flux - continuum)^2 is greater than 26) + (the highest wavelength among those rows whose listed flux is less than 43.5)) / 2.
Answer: 389.74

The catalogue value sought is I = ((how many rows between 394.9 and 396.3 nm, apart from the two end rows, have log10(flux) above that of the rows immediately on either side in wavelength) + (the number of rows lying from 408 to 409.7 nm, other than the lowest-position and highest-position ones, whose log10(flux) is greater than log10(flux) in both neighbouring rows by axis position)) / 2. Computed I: 1.50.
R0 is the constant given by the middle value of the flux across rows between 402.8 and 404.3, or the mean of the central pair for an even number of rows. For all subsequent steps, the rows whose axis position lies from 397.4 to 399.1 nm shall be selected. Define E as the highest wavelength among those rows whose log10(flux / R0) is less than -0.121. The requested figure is 397.532 nm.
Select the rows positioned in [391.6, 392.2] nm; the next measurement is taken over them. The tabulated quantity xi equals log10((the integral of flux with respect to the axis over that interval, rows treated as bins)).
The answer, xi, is 1.38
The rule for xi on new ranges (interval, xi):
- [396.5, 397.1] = 1.16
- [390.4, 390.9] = 1.33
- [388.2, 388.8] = 1.31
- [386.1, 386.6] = 1.29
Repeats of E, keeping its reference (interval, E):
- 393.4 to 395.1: 394.614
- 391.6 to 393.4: 393.344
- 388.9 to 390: 389.558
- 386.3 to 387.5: 387.411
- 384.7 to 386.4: 386.342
